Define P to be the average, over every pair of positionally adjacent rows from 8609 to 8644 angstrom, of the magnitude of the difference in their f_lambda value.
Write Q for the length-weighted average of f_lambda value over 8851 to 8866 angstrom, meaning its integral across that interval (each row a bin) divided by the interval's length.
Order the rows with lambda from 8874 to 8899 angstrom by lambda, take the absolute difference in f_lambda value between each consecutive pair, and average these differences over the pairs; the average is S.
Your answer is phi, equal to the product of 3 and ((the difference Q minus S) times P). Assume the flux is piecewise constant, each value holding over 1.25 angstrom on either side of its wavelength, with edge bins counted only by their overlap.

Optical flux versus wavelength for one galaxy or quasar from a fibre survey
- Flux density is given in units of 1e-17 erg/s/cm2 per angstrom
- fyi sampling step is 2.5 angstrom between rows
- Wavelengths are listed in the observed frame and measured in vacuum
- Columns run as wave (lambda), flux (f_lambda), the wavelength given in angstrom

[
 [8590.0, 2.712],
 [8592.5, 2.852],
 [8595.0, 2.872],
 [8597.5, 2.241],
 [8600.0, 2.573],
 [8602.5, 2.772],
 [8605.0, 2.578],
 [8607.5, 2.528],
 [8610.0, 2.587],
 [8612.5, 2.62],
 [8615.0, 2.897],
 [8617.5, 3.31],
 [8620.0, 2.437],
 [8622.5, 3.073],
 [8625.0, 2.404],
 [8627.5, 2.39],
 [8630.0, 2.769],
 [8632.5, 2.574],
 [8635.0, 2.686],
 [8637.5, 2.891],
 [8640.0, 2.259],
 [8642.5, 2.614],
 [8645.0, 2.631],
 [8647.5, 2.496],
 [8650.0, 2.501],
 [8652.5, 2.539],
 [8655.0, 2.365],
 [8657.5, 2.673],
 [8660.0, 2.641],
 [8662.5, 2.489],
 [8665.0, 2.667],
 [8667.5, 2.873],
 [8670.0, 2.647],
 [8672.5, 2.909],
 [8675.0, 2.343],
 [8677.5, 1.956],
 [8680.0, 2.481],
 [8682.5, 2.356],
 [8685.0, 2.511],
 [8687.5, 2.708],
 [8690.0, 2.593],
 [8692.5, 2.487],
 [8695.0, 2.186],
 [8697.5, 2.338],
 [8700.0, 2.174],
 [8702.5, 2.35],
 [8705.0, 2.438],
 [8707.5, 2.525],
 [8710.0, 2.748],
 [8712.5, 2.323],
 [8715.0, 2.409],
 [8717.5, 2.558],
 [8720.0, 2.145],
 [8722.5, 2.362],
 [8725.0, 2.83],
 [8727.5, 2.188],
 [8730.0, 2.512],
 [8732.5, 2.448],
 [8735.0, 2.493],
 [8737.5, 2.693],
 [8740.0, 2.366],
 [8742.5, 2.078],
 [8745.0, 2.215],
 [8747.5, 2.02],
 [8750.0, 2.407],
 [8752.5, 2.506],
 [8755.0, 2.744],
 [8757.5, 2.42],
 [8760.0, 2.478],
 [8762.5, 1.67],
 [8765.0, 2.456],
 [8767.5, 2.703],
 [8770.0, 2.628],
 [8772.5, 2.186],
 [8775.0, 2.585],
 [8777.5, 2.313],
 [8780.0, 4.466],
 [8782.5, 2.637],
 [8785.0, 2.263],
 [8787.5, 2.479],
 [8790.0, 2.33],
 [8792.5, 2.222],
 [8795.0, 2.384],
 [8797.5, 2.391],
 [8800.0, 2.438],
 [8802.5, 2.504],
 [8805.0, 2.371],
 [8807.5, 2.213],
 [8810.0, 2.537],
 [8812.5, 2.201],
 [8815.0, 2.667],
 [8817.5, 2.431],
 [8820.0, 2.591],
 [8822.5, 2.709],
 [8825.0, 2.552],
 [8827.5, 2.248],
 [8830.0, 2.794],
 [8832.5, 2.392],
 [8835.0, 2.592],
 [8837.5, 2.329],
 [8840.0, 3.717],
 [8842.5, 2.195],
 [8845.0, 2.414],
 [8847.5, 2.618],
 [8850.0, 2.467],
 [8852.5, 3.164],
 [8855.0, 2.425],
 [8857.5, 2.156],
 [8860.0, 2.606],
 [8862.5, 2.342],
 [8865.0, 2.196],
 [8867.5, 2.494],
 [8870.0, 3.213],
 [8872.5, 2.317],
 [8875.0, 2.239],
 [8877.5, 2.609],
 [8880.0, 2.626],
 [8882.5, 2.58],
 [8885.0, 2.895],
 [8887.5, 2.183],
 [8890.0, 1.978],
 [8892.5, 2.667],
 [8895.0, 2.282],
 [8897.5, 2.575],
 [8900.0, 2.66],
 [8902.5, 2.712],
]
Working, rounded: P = 0.37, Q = 2.49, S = 0.34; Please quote 2.4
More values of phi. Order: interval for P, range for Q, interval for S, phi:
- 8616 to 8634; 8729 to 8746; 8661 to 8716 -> 3.0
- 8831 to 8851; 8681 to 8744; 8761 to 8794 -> 3.1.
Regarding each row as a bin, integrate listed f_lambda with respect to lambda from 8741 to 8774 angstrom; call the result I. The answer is 78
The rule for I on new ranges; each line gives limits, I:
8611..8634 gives 63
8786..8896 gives 274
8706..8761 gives 134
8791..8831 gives 98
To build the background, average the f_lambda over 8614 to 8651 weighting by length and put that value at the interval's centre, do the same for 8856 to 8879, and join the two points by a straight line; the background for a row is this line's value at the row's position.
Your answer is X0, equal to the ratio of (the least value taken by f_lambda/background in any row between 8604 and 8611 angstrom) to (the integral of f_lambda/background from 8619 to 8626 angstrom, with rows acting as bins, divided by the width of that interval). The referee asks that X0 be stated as 0.95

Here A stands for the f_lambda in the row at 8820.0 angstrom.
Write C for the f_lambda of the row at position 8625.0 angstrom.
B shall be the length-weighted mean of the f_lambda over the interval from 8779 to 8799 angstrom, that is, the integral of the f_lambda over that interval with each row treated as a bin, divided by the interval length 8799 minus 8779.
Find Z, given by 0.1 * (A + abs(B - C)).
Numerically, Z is 0.281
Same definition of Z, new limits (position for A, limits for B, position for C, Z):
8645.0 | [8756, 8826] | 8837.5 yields 0.280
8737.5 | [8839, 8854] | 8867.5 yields 0.294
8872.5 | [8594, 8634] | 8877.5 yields 0.237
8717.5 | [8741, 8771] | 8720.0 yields 0.277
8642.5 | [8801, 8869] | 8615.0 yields 0.299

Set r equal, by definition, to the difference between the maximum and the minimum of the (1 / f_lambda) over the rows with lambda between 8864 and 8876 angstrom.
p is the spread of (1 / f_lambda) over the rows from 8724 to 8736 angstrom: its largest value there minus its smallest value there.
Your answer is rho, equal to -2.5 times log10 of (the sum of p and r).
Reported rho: 1.51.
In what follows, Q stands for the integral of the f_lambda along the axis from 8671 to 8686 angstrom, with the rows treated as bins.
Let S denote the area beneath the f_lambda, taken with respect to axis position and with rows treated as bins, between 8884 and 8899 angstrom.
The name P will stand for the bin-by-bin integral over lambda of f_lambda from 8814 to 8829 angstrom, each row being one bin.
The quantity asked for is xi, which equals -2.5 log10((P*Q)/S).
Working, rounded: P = 38.0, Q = 36.4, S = 36.4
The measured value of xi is -3.95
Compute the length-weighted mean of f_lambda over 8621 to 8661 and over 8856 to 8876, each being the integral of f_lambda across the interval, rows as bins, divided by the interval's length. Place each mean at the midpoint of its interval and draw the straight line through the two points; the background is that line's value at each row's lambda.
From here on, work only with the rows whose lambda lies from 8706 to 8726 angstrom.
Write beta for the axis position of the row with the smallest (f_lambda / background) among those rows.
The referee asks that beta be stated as 8720.0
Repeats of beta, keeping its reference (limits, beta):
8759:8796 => 8762.5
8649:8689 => 8677.5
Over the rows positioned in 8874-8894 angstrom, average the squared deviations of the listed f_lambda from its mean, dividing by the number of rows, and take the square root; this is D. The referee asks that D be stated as 0.29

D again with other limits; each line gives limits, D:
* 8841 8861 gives 0.29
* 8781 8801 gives 0.12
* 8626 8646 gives 0.19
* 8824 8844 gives 0.46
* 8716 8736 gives 0.20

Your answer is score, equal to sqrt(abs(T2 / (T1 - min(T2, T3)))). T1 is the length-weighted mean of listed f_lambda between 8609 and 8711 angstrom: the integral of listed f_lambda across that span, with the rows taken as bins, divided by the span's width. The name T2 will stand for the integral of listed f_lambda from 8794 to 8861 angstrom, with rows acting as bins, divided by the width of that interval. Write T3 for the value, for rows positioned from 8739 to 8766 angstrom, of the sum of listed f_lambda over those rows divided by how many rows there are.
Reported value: 3.1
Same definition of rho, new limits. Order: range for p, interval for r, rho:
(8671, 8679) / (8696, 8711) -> 1.45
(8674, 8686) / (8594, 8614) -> 1.69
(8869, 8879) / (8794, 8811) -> 1.79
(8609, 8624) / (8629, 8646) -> 1.72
